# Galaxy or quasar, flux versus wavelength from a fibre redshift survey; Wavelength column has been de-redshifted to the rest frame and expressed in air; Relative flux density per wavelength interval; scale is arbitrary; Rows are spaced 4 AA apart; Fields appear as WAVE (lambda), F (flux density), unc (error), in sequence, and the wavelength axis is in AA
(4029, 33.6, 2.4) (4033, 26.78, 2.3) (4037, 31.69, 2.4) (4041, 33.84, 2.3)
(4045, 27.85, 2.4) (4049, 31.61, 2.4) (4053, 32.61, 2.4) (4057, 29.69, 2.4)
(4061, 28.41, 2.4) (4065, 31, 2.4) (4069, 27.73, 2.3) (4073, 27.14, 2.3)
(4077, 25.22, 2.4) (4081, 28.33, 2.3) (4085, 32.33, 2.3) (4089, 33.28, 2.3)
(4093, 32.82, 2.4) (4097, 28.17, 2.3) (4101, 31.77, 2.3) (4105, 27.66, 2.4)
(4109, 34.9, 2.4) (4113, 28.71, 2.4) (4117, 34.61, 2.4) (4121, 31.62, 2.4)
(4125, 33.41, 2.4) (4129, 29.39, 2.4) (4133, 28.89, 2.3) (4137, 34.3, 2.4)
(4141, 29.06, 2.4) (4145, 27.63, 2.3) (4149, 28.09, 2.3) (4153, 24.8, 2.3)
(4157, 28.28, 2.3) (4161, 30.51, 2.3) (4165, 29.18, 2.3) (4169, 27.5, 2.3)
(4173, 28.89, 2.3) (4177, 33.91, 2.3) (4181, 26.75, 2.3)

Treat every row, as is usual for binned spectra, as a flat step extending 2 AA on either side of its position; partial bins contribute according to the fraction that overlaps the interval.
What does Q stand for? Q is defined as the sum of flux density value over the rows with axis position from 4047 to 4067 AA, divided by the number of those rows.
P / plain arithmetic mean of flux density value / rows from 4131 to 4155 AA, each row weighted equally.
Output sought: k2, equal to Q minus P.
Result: 2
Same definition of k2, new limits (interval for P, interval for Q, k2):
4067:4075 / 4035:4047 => 4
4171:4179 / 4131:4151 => -2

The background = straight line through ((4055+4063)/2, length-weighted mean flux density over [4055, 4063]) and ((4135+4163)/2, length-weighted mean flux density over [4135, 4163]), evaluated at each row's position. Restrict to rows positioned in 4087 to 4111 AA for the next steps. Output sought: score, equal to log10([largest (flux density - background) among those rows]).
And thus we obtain 0.77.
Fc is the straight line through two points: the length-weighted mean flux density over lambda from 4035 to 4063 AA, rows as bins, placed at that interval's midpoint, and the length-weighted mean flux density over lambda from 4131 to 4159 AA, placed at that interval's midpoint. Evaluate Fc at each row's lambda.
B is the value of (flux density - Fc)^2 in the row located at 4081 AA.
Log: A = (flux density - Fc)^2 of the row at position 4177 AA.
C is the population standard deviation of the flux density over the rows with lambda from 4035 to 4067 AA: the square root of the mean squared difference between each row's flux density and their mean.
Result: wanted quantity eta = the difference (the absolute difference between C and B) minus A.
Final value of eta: -33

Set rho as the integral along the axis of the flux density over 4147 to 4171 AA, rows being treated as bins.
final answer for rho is 673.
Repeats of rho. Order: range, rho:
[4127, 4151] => 709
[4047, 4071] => 724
